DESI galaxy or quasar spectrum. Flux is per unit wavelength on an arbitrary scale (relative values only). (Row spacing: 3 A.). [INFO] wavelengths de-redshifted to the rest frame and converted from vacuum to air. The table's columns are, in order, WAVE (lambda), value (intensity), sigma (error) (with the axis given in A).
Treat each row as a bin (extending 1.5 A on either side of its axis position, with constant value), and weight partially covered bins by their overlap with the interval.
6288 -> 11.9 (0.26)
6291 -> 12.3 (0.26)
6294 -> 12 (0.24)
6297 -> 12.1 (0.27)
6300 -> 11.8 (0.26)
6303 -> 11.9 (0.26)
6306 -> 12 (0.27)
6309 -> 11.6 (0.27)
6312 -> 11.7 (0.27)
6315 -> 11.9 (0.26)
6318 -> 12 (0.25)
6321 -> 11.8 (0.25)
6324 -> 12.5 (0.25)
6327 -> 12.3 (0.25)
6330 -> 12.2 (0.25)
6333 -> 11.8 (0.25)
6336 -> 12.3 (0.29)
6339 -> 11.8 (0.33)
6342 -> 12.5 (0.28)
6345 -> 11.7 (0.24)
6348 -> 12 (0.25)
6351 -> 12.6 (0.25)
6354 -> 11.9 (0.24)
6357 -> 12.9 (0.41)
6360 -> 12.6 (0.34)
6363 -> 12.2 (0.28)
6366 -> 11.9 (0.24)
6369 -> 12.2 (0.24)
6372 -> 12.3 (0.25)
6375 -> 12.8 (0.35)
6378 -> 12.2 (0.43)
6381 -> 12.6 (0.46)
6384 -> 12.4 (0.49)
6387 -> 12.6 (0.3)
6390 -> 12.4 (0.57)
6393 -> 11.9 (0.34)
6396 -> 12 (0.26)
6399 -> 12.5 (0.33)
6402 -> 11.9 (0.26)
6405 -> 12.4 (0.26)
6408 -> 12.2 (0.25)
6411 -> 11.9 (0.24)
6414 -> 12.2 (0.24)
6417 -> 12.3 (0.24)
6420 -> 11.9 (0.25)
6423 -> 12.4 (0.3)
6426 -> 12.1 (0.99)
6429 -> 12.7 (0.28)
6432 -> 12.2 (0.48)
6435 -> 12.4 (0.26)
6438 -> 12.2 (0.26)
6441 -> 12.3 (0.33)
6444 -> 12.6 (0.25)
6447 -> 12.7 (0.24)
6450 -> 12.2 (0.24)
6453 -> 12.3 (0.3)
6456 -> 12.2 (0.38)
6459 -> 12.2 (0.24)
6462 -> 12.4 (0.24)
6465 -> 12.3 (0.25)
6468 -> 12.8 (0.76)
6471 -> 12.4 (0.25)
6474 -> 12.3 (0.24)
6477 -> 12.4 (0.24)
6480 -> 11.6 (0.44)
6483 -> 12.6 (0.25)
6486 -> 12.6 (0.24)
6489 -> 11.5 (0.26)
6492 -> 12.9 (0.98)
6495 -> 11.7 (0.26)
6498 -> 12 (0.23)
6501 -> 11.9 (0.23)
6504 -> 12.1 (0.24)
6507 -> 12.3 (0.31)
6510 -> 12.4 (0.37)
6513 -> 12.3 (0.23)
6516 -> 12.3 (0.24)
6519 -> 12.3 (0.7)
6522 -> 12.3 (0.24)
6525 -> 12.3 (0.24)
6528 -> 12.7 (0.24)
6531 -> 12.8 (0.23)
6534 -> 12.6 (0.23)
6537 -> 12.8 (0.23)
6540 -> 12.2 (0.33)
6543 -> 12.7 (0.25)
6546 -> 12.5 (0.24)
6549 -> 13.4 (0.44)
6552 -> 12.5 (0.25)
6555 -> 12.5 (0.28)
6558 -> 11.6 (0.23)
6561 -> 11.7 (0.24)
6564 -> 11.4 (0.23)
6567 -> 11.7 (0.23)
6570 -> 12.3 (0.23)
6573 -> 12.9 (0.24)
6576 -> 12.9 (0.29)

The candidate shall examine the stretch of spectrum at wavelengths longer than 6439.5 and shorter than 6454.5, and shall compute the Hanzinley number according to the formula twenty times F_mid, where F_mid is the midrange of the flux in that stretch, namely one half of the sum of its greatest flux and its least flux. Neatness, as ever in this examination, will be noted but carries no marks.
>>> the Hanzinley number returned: 249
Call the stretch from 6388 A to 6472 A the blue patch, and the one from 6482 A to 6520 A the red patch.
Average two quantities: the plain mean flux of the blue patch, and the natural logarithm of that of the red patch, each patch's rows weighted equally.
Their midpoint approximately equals 7.395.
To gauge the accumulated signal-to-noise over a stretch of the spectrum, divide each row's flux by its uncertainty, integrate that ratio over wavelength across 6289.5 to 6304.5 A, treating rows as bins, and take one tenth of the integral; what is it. 70.0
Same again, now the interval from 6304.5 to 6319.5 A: 67.4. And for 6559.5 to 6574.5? 76.9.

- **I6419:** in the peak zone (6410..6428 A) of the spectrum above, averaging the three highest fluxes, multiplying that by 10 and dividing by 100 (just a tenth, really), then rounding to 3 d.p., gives 1.230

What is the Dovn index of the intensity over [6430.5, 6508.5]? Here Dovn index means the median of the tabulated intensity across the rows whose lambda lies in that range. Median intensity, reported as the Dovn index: 12.3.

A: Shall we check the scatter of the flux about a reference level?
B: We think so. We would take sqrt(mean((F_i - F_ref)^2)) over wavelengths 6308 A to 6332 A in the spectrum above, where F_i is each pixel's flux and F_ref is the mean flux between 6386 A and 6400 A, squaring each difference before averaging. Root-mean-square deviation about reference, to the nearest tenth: 0.4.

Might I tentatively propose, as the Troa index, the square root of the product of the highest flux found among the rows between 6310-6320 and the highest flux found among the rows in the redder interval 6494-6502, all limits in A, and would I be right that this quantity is 12.0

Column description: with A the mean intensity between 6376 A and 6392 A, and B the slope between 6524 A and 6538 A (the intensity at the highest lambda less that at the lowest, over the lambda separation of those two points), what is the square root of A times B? 0.72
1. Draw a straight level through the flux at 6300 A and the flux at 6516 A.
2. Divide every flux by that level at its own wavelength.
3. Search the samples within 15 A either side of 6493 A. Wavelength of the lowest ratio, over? 6489 A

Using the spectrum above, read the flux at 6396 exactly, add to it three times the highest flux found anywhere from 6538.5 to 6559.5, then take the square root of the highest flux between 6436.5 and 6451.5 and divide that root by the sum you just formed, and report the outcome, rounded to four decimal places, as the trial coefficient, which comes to 0.0683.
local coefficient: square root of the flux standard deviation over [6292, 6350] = 0.51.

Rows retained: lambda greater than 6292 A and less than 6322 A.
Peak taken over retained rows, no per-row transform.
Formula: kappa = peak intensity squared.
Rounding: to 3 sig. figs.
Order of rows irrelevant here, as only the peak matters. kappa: 146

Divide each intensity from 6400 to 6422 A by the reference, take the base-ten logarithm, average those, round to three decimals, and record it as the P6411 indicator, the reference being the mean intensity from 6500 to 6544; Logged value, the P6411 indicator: -0.010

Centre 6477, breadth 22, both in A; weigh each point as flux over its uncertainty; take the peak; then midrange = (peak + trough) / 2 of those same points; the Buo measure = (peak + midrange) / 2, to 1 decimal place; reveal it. 43.6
